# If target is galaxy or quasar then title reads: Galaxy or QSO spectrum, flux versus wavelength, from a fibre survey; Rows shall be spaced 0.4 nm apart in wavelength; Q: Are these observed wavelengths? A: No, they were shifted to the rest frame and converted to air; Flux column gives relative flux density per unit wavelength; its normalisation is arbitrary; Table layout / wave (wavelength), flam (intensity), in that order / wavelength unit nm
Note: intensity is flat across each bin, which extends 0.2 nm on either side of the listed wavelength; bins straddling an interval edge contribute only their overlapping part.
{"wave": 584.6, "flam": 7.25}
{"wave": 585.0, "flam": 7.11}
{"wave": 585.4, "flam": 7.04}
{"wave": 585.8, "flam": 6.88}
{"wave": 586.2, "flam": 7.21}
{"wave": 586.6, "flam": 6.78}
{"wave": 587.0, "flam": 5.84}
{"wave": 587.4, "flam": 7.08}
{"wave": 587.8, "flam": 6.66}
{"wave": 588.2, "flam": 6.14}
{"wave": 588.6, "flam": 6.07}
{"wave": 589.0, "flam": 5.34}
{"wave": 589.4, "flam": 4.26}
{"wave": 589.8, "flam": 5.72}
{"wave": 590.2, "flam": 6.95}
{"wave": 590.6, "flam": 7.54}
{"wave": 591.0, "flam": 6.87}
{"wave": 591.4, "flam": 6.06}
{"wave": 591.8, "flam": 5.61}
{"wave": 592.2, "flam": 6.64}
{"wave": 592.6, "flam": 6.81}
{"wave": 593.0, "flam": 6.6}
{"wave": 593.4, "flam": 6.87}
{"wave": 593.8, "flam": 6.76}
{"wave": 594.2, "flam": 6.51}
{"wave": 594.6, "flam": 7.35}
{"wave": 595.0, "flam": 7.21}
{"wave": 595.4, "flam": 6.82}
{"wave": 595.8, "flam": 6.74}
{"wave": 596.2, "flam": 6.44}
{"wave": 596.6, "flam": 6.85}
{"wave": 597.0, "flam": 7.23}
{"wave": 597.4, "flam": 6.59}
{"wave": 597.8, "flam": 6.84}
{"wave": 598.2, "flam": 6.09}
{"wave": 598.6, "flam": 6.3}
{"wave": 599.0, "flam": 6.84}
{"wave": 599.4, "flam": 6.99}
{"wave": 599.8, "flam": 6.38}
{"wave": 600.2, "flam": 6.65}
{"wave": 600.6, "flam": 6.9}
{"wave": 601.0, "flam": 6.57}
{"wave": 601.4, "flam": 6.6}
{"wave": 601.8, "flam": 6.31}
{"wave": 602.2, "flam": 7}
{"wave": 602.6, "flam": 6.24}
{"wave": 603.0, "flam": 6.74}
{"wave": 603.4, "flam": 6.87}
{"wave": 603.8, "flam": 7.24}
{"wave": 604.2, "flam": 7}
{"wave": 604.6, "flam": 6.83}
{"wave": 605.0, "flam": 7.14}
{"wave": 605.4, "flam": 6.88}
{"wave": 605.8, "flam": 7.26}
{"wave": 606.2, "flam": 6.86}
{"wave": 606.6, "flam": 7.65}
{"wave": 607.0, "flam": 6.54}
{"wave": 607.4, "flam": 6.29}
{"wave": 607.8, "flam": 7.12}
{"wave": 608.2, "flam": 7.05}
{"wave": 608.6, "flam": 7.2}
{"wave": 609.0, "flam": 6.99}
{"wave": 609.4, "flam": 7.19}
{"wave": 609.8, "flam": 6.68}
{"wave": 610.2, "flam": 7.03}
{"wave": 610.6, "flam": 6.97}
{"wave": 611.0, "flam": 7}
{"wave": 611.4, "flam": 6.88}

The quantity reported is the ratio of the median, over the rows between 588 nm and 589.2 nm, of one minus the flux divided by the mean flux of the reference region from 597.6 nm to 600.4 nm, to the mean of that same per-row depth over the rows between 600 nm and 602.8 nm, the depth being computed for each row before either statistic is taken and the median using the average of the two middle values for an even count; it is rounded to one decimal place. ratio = -20.0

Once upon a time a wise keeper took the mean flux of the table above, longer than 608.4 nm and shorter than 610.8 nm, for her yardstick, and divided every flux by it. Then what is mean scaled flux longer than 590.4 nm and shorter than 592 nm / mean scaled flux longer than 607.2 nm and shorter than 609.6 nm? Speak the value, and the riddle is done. 0.93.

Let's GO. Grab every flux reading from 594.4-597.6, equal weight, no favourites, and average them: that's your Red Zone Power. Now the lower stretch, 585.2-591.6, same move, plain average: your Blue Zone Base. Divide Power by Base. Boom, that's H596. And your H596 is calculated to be 1.08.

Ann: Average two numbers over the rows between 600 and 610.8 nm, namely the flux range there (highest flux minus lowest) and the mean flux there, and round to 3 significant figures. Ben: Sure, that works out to 4.15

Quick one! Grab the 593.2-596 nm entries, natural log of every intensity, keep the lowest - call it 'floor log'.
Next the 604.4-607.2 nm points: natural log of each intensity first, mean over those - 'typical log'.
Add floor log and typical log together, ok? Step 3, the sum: 3.82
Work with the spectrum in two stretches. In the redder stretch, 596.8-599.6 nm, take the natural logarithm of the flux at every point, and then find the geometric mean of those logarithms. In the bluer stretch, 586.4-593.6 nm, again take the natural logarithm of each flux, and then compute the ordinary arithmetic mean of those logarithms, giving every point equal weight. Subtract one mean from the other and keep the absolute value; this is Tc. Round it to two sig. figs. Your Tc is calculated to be 0.063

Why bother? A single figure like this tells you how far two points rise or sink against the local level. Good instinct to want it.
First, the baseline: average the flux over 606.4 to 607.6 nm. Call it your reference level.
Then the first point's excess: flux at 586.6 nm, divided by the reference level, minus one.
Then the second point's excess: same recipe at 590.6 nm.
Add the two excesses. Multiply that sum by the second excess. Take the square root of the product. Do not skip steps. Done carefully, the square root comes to 0.10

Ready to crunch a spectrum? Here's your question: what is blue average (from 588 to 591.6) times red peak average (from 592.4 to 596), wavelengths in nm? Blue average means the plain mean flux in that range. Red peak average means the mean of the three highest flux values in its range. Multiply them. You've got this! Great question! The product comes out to 43.6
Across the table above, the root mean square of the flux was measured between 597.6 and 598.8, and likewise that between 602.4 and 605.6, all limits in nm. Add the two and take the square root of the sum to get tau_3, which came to 3.65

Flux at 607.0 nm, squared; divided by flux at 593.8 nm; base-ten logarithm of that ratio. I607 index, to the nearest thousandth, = 0.801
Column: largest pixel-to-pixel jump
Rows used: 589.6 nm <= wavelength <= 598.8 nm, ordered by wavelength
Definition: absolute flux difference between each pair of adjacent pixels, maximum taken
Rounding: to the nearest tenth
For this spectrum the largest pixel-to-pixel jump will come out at 1.2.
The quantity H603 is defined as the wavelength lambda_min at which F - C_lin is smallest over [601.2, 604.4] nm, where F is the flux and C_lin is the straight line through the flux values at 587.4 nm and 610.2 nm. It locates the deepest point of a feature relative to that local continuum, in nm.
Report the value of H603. 602.6 nm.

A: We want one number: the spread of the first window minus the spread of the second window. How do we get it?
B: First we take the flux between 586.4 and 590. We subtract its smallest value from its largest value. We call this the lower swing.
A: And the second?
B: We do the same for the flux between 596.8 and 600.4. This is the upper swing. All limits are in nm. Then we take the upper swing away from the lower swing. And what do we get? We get 1.7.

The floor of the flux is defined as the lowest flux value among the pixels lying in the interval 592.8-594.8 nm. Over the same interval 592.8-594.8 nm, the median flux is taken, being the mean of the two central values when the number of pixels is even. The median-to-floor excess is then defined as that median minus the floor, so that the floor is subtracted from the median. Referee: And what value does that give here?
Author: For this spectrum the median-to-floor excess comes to 0.25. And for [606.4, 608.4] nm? 0.76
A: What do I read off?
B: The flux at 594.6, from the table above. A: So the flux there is 7.35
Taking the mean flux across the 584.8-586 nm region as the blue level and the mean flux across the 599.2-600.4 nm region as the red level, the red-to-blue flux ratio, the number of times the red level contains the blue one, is 0.95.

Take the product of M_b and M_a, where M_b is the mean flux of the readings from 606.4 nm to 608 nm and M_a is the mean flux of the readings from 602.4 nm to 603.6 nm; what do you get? 45.7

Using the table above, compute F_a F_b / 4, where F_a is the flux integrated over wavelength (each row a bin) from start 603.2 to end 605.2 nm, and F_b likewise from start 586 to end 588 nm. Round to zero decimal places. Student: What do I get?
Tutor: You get 47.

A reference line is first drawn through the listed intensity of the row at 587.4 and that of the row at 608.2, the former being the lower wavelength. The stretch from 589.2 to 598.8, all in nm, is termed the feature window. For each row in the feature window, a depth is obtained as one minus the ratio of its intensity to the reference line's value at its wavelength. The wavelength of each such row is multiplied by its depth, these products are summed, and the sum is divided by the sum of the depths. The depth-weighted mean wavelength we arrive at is 592.88 nm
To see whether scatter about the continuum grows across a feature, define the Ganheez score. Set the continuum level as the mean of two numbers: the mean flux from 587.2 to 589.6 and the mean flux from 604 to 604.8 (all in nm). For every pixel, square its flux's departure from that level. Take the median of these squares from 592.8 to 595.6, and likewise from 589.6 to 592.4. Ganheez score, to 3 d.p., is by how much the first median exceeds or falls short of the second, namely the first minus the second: -0.121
